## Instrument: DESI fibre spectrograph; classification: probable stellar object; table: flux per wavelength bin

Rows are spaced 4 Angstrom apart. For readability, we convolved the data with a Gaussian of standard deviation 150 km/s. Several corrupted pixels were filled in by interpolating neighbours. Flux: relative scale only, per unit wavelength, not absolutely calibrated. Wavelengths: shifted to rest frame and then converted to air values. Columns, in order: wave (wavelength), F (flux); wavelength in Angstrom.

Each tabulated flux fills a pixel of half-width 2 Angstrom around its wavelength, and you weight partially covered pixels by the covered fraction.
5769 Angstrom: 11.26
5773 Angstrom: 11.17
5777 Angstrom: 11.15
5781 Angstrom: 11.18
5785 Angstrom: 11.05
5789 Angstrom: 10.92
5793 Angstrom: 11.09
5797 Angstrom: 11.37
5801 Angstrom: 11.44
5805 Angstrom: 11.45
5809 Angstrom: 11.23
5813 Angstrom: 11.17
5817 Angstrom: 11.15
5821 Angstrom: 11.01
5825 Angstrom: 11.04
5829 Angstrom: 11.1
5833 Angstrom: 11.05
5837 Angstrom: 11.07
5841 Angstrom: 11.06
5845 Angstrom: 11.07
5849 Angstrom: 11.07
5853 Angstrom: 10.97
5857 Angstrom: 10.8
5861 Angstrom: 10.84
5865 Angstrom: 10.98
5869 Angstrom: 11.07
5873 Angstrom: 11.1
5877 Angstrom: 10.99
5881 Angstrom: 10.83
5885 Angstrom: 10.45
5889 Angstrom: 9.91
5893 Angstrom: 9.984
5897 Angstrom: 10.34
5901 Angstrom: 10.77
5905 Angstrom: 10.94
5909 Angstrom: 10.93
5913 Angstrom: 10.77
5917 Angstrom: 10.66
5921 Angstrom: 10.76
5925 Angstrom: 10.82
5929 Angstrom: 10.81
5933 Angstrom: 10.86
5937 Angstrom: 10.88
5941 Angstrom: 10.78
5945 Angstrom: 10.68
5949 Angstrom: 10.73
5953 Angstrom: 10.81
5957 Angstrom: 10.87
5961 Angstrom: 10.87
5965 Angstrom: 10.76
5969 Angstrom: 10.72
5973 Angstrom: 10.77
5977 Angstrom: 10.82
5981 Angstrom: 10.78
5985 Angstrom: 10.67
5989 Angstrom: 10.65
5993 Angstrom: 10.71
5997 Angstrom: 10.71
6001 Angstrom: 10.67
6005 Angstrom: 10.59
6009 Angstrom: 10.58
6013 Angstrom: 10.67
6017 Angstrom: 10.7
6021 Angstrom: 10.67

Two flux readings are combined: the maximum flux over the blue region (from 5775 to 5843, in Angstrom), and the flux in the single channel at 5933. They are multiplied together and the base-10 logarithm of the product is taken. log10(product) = 2.09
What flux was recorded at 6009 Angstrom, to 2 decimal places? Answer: 10.58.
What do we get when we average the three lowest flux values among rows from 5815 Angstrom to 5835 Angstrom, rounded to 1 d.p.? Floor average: 11.0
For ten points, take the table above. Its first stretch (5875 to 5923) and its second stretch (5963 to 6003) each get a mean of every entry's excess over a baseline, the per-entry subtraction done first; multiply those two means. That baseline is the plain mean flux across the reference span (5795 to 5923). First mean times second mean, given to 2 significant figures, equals 0.059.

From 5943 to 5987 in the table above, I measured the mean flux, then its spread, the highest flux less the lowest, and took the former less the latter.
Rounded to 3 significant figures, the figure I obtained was 10.6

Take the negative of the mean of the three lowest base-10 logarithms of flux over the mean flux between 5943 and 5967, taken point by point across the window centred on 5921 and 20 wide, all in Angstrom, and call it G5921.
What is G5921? 0.002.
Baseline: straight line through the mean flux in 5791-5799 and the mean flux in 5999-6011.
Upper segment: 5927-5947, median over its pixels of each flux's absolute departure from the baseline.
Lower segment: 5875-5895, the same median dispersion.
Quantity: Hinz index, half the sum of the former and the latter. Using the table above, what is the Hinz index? 0.28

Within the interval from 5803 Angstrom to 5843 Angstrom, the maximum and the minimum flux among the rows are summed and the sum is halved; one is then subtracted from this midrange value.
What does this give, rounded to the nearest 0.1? 10.2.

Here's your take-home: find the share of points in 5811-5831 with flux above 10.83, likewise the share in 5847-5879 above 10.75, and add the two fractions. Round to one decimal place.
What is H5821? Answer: 2.0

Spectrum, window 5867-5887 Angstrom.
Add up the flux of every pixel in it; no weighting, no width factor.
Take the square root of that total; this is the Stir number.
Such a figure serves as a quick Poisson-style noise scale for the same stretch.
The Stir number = 7.38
